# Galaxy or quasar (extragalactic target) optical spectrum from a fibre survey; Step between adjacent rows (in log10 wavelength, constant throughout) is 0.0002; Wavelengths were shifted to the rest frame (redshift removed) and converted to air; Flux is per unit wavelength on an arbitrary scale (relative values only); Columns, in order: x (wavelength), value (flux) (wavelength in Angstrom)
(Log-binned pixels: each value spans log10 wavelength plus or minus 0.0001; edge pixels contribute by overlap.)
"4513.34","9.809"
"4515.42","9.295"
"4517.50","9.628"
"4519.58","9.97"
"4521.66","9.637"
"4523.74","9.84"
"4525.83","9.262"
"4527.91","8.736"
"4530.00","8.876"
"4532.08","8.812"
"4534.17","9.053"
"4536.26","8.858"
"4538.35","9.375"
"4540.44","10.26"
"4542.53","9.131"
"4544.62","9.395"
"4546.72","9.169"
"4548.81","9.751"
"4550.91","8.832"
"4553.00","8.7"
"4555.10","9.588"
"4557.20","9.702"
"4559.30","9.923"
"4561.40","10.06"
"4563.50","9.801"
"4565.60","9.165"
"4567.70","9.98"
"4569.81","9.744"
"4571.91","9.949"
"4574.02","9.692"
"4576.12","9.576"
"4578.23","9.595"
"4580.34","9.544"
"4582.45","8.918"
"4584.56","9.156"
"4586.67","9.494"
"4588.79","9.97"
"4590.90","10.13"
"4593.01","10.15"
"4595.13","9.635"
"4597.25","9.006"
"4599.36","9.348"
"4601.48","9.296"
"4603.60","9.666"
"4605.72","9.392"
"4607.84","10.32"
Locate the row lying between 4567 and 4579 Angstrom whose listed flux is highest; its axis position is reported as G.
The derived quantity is 4567.70 Angstrom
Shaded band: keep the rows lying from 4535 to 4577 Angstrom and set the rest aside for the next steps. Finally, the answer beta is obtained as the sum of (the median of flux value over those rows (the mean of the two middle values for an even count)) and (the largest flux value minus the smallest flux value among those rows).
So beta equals 11.2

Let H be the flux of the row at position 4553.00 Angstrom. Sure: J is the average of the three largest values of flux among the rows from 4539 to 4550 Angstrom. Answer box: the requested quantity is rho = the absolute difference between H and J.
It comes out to 1.10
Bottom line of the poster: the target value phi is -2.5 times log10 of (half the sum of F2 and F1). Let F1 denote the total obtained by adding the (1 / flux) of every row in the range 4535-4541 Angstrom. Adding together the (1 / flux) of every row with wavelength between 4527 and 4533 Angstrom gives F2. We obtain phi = 1.21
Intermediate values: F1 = 0.317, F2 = 0.341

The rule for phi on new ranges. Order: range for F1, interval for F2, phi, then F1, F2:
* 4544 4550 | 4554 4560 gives 1.26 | 0.318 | 0.308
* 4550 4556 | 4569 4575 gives 1.24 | 0.332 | 0.306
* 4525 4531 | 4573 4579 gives 1.23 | 0.335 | 0.312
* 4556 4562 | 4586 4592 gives 1.29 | 0.303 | 0.304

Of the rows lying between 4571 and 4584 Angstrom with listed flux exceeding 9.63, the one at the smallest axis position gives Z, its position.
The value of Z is 4571.91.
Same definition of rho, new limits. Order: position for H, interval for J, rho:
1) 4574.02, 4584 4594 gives 0.39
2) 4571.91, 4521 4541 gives 0.04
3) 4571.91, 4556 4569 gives 0.04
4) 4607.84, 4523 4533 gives 0.99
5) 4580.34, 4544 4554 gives 0.11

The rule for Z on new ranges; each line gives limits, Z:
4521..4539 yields 4521.66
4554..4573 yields 4557.20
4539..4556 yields 4540.44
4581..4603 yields 4588.79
